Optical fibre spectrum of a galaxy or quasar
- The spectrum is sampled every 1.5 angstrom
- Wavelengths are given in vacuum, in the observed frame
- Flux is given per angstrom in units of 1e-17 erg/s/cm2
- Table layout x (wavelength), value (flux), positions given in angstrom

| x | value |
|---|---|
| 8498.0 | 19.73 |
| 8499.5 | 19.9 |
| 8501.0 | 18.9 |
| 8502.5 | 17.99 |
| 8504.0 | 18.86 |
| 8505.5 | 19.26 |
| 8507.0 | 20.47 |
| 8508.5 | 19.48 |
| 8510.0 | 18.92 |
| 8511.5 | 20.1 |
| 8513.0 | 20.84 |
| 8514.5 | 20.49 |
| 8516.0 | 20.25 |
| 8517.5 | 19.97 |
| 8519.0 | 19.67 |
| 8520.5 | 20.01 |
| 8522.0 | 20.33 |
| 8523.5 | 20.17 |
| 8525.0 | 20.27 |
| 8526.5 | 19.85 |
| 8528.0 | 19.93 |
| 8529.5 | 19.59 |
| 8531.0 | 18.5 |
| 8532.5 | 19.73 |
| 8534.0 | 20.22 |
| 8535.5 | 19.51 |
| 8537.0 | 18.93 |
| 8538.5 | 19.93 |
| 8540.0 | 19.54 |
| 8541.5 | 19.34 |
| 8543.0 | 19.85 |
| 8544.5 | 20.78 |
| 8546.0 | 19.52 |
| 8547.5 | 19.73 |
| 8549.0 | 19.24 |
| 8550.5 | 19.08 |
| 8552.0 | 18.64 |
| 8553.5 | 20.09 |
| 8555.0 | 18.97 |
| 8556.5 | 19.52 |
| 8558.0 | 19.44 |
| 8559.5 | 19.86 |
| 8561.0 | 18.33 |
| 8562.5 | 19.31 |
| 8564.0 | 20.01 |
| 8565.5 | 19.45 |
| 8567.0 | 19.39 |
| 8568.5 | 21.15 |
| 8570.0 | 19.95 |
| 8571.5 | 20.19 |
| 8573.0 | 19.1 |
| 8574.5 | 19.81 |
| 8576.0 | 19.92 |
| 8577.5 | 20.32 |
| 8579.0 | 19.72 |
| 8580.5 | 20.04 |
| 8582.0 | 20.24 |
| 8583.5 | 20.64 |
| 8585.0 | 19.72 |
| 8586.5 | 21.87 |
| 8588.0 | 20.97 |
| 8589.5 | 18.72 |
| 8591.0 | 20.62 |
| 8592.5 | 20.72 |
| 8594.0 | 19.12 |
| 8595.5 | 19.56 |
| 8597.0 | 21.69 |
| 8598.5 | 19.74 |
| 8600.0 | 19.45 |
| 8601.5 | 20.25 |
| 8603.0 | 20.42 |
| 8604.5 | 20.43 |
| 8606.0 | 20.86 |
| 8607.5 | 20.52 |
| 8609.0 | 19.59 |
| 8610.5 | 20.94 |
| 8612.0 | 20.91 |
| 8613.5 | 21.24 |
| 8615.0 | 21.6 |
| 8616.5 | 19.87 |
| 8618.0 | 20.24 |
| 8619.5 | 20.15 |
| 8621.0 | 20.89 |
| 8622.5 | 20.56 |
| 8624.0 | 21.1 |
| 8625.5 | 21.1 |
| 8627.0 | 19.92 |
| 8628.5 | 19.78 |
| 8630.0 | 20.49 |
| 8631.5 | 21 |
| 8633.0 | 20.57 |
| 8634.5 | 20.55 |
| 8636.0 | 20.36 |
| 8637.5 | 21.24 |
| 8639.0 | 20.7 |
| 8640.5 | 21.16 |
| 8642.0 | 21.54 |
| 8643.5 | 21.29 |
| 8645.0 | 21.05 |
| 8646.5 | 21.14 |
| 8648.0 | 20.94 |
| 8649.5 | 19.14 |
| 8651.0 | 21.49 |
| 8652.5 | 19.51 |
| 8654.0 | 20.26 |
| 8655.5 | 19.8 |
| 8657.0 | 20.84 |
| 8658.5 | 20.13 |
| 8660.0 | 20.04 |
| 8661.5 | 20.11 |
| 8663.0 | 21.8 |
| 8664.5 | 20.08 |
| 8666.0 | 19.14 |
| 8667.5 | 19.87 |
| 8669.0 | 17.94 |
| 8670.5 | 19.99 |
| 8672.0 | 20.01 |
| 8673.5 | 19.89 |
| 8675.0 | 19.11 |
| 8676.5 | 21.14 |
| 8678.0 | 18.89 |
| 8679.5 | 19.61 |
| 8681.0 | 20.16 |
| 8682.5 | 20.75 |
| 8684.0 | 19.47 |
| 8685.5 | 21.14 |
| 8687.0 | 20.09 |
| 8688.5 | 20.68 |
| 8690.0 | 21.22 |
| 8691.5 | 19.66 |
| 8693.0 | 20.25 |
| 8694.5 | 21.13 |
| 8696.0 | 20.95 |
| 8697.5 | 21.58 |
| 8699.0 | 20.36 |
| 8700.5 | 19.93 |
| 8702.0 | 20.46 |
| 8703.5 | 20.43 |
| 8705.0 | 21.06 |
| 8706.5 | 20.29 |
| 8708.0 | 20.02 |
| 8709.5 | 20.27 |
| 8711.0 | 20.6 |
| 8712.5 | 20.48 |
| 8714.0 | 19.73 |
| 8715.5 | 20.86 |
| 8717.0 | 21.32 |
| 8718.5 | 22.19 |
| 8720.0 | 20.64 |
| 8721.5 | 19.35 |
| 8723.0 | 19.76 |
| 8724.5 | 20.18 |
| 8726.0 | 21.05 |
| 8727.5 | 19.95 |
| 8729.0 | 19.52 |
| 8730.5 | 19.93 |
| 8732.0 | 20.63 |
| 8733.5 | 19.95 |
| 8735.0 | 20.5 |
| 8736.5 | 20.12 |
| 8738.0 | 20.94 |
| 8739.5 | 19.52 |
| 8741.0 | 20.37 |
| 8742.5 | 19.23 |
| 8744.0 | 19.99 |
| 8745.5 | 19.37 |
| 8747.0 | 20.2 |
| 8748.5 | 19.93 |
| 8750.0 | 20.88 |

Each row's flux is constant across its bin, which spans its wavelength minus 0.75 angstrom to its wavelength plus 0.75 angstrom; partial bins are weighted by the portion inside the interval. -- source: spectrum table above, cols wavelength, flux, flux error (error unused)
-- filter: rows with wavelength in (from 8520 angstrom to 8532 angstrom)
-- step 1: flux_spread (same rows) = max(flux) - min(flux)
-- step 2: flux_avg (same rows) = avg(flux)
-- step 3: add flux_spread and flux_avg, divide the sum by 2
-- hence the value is 10.8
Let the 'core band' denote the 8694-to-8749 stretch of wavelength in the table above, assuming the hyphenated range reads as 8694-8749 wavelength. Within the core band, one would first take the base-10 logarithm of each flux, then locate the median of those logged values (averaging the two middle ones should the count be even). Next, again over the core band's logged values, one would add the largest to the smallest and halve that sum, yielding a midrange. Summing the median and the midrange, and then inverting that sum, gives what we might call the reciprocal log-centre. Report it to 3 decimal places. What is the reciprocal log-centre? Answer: 0.381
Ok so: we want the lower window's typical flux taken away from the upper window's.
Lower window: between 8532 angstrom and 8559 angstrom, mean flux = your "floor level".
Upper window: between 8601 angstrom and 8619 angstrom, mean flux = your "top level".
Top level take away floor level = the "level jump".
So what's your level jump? 1.0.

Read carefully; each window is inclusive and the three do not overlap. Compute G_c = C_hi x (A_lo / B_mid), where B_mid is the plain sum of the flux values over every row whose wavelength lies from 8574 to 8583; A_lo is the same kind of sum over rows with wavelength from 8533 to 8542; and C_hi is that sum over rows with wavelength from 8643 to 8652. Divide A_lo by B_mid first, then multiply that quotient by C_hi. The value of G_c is 122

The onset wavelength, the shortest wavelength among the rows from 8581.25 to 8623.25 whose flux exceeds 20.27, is 8583.5 angstrom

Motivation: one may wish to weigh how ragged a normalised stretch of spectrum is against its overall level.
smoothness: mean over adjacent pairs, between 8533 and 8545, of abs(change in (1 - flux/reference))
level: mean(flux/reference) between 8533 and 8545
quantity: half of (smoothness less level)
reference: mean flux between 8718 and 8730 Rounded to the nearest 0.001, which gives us -0.471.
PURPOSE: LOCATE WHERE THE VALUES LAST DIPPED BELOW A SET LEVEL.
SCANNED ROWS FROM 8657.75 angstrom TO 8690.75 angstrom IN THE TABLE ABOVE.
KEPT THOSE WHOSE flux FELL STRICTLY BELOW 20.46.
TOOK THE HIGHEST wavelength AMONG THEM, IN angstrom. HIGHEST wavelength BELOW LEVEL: 8687.0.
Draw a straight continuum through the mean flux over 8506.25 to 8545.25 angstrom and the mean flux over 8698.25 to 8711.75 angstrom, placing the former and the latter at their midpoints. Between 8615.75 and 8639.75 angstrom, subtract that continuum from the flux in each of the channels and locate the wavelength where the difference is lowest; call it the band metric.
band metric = 8628.5 angstrom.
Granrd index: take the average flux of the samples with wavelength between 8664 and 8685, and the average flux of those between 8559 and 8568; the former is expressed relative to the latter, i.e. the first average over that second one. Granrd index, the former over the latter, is 1.02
